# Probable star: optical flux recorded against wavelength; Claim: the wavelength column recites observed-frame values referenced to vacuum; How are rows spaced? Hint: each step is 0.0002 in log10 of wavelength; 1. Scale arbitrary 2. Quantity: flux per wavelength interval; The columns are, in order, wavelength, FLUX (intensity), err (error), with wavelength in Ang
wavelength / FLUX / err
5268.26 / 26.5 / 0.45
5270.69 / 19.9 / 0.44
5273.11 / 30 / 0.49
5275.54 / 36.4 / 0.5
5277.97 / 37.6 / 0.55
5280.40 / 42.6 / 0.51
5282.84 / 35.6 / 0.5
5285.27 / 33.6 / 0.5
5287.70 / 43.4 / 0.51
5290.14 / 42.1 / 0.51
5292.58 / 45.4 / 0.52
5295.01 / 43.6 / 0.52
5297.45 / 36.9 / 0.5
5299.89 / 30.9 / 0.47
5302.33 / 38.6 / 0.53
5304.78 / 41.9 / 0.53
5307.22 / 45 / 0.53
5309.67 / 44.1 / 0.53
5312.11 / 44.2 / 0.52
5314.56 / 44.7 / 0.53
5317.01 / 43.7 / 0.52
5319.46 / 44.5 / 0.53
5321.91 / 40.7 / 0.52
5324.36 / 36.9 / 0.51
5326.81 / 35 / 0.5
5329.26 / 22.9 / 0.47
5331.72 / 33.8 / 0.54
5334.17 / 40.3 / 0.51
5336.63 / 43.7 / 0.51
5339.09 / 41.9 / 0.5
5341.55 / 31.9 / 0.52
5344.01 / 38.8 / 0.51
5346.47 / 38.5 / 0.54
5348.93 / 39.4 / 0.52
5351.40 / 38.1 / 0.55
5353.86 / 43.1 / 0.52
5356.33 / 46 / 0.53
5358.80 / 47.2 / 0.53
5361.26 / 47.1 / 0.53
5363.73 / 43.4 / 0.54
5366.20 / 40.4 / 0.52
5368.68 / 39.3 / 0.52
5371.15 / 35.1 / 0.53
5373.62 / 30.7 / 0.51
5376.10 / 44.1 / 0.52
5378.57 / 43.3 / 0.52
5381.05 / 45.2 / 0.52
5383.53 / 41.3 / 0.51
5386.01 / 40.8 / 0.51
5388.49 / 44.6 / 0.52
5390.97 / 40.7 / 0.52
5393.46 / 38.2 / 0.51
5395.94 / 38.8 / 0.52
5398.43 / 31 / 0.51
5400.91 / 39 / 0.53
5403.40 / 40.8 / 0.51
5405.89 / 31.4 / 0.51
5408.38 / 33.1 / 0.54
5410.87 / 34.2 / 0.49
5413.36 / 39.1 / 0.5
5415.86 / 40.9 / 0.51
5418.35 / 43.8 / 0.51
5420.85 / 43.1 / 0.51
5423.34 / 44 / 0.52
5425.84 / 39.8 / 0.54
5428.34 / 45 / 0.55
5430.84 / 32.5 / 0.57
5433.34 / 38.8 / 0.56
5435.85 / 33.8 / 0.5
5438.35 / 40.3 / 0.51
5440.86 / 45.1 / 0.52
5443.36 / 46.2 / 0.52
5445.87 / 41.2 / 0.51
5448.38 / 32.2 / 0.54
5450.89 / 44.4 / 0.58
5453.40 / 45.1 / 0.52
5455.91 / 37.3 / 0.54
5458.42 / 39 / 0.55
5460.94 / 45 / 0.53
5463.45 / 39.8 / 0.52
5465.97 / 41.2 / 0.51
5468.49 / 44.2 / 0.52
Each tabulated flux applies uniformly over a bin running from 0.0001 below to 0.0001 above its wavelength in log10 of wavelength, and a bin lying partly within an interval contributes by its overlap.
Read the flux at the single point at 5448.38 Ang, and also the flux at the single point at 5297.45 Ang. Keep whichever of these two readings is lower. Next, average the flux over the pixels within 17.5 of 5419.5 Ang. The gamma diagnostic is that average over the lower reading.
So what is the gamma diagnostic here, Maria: 1.20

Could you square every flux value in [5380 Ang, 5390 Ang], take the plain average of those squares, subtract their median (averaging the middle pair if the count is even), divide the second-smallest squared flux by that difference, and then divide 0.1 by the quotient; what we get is 0.000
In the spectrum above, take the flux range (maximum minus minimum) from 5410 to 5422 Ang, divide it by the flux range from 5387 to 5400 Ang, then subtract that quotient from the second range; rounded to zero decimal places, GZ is 13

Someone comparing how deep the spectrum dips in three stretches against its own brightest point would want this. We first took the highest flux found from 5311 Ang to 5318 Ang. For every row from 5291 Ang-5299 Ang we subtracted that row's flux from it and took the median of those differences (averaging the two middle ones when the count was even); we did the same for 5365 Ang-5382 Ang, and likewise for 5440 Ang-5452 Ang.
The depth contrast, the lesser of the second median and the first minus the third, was 1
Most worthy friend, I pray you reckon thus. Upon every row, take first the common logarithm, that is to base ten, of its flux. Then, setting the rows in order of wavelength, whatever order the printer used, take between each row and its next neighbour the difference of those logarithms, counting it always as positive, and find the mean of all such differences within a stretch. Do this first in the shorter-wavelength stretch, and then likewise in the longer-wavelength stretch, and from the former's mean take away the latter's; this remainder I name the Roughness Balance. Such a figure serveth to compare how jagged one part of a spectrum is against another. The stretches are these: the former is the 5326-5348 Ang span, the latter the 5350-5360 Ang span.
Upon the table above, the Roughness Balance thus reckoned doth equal 0.06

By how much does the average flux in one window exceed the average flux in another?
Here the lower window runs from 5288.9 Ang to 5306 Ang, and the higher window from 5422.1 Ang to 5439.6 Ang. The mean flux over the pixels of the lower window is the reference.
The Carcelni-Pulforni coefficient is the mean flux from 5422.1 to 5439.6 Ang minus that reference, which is -0.7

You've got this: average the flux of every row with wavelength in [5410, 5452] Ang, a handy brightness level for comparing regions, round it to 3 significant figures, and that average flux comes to 40.3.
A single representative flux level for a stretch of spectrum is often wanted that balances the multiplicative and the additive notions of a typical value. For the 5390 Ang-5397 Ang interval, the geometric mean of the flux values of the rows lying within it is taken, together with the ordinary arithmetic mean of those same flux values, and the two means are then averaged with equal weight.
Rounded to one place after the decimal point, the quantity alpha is 39.2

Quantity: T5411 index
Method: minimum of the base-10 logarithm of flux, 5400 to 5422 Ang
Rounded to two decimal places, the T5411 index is 1.50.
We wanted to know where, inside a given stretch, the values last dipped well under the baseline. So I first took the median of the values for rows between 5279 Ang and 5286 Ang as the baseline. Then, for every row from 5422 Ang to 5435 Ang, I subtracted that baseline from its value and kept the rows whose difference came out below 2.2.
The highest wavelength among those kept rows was 5430.84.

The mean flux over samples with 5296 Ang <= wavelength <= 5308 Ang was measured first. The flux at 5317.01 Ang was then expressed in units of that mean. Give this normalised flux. 1.13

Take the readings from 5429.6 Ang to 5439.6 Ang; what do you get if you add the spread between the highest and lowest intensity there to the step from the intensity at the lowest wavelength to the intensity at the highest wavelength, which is 16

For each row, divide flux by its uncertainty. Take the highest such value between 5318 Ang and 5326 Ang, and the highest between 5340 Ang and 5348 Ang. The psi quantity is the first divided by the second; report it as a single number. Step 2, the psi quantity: 1.10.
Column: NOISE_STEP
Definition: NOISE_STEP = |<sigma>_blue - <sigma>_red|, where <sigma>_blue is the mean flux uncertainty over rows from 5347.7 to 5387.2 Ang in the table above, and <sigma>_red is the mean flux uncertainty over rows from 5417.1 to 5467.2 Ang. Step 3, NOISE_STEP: 0.0068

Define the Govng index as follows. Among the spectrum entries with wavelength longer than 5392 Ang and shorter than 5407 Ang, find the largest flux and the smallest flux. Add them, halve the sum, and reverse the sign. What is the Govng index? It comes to -35.9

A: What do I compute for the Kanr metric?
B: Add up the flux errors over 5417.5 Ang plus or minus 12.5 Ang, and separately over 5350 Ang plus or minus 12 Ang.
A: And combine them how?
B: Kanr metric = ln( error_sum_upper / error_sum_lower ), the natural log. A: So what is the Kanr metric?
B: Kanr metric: -0.013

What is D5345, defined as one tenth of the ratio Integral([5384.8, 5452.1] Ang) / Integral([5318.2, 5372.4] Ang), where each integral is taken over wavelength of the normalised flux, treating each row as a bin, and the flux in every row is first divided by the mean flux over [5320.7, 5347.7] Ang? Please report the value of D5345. 0.12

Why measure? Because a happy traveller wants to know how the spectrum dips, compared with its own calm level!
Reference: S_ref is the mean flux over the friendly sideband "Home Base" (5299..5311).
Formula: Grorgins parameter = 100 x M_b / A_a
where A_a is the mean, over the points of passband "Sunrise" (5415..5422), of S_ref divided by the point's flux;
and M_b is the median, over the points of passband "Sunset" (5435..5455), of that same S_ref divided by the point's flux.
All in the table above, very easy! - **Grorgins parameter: 100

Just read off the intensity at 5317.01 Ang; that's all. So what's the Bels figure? 43.7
